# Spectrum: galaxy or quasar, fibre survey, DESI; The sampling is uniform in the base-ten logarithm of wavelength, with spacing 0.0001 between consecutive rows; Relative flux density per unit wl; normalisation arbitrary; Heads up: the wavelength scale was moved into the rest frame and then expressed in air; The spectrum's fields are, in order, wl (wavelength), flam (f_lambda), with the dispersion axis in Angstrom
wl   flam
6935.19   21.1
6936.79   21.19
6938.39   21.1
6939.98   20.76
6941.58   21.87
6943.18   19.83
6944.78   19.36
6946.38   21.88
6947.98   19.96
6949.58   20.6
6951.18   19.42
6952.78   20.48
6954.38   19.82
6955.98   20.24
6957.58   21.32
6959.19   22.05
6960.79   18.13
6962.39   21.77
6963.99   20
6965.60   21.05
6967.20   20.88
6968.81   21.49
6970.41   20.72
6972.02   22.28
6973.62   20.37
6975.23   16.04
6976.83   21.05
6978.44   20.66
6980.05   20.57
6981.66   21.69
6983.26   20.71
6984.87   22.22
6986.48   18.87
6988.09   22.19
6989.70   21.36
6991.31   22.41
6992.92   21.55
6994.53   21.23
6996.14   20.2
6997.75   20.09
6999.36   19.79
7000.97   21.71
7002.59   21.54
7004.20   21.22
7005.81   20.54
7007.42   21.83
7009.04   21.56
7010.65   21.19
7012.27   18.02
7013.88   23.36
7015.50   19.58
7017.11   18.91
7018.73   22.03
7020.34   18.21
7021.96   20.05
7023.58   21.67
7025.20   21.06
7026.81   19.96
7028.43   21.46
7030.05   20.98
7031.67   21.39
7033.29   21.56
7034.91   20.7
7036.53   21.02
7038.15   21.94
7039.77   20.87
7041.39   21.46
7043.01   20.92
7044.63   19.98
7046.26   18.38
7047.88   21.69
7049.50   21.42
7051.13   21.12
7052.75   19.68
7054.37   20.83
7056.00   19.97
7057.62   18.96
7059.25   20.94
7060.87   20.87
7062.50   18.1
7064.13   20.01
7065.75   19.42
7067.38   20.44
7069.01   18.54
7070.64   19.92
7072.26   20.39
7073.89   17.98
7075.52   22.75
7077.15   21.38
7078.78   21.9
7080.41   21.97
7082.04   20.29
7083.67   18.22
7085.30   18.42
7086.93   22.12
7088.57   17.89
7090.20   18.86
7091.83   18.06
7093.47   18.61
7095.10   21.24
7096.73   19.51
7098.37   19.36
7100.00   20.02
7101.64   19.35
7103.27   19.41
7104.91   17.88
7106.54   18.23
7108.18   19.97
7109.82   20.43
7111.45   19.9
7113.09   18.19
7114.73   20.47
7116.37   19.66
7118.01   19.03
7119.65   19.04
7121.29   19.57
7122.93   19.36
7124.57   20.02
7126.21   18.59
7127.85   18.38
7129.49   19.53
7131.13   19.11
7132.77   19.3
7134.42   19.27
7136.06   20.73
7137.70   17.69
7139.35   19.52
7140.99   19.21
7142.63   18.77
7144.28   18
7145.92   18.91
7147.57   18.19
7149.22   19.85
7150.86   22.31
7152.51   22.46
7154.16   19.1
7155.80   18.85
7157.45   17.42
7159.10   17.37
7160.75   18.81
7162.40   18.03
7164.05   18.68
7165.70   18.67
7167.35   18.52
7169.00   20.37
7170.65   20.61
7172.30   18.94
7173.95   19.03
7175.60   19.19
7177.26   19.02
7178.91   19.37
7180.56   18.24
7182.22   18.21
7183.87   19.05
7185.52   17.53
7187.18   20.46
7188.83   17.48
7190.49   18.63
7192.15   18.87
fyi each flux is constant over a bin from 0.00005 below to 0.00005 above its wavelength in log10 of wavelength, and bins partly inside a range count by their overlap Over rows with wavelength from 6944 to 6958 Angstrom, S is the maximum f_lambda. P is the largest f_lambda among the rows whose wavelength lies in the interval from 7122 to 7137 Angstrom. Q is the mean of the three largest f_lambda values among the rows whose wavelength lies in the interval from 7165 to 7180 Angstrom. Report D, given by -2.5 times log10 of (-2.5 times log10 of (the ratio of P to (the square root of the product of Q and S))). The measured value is 4.7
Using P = 20.73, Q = 20.1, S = 21.88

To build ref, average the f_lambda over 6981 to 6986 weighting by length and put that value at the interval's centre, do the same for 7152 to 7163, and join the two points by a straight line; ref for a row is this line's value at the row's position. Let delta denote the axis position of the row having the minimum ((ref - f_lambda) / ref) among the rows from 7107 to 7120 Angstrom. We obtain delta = 7114.73 Angstrom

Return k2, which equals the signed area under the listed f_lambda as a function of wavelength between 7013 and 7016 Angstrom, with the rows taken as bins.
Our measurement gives 65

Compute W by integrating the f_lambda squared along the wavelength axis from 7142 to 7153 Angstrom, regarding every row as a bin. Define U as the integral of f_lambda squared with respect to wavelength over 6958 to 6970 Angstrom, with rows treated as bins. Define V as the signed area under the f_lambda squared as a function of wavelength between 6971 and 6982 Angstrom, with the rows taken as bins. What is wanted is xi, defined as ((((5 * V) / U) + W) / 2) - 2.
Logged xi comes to 2154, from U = 5200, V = 4583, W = 4308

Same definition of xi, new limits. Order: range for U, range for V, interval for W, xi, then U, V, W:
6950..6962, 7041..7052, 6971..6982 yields 2292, 4951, 4715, 4583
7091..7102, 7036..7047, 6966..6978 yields 2526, 4172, 4706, 5051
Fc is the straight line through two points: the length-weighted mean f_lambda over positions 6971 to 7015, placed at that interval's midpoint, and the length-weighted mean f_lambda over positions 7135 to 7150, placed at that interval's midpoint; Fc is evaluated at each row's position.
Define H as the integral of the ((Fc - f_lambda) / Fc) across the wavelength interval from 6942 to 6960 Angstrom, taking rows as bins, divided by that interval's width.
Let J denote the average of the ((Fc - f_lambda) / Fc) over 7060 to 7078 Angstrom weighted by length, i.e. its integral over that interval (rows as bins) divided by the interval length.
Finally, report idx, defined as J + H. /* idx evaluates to 0.040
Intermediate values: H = 0.044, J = -0.004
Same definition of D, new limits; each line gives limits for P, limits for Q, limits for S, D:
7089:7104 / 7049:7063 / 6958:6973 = 4.1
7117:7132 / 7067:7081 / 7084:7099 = 2.4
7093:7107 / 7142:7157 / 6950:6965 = 3.9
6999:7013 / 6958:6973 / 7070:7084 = 3.9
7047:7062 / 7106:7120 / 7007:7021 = 6.0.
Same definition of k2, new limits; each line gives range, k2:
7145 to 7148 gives 56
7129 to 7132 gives 58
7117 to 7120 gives 57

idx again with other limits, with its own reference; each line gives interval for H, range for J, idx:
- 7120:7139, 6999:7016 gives -0.018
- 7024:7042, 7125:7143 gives -0.039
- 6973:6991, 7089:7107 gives 0.043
